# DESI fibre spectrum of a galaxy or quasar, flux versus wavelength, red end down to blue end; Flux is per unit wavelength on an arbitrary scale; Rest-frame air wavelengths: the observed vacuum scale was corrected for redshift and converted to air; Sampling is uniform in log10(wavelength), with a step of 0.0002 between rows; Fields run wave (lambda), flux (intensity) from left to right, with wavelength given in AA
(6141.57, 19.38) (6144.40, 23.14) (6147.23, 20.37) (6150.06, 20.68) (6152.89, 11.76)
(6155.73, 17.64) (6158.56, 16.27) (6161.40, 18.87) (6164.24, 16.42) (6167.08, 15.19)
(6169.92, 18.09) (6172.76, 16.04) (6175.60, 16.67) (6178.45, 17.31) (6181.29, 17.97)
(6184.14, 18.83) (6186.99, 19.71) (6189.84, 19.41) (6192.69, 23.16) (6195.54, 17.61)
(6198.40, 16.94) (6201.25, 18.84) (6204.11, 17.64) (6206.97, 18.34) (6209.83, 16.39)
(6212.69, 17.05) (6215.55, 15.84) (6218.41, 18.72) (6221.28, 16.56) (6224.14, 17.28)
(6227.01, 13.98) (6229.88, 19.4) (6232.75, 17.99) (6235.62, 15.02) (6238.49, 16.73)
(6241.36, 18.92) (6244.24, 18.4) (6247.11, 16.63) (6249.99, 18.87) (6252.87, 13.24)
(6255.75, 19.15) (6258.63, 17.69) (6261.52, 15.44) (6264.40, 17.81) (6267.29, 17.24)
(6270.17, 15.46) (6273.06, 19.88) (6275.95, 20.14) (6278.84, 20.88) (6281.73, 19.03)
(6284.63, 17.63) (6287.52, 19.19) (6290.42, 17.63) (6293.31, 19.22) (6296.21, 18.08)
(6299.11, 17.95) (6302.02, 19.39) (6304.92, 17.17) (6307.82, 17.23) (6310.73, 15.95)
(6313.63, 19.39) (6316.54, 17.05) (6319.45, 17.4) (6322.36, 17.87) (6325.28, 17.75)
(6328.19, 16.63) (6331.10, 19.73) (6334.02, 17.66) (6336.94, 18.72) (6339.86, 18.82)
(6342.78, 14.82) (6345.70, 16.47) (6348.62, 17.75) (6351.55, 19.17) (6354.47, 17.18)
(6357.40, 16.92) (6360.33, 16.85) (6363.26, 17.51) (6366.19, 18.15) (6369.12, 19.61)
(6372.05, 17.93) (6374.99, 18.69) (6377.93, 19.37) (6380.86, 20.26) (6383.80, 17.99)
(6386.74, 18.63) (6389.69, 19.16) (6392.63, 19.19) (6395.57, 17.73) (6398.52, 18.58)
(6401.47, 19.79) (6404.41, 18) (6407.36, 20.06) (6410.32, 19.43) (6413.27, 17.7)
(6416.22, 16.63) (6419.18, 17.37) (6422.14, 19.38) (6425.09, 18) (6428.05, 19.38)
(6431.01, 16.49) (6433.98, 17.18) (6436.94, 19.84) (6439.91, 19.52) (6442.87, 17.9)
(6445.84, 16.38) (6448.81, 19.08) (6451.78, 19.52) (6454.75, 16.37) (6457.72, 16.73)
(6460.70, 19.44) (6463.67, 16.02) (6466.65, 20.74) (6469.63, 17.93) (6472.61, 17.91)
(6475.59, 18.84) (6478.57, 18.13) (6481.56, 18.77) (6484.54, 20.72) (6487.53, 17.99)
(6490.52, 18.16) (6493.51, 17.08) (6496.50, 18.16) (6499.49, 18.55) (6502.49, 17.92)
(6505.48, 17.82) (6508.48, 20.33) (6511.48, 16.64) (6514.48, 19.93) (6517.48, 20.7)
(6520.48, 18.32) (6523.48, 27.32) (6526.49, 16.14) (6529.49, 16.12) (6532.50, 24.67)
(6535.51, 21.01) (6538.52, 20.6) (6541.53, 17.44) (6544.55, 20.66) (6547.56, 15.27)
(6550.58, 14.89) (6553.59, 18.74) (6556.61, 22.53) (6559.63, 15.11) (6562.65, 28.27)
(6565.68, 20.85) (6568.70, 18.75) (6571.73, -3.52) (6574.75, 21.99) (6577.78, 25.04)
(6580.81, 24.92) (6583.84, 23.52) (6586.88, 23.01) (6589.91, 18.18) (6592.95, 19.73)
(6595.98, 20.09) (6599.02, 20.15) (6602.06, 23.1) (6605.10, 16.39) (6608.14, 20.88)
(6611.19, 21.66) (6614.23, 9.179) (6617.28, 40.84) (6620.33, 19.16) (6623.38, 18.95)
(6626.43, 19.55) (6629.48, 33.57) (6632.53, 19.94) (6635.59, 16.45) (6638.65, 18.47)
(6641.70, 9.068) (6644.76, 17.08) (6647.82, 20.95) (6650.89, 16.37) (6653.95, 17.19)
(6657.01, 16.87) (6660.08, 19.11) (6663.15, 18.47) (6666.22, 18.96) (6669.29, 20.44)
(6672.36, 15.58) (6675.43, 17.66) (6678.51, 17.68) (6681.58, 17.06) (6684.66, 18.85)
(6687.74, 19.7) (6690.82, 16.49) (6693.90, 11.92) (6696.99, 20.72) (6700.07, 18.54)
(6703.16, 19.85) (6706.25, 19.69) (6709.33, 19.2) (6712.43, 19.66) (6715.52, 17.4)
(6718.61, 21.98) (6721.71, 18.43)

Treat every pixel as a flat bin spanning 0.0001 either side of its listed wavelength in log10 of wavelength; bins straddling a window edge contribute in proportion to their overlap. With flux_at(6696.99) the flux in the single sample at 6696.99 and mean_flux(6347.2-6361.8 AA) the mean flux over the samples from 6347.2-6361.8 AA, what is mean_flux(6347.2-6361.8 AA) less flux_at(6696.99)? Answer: -3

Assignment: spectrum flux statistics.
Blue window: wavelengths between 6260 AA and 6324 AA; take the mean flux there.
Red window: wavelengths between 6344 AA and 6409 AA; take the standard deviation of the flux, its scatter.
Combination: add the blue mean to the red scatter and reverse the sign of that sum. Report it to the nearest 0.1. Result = -19.1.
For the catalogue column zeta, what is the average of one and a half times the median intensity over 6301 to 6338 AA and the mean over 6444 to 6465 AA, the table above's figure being 22.1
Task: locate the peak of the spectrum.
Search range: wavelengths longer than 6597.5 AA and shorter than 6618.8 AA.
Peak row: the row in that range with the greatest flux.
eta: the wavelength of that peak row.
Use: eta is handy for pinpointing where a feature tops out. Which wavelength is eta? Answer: 6617.28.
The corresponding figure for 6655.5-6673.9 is 6669.29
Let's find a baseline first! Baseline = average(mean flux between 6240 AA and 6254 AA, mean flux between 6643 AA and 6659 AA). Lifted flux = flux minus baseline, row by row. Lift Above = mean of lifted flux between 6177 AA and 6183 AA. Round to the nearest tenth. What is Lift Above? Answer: 0.2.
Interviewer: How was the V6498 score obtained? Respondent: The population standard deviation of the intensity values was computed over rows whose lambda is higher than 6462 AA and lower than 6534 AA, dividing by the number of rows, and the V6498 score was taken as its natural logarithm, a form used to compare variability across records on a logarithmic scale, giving 0.94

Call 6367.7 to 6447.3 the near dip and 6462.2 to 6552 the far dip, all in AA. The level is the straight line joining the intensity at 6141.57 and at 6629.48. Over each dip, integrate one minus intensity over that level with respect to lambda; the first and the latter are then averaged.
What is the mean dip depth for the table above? 29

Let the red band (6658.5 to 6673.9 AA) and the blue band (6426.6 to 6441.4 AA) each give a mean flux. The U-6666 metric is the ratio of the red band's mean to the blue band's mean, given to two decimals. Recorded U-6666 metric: 1.00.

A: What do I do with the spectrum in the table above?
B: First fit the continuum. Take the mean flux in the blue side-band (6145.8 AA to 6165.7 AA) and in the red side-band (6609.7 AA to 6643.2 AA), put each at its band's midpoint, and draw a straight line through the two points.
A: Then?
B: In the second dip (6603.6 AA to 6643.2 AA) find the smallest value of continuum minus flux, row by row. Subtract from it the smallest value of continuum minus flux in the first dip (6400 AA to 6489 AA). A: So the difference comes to -19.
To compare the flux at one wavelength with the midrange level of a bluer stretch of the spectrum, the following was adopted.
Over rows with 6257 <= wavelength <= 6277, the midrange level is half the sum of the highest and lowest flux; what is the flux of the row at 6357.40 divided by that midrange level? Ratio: 0.95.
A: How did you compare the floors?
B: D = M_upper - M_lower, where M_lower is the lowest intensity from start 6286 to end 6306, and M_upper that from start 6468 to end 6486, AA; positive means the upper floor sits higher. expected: 1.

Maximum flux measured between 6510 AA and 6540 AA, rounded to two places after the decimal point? 27.32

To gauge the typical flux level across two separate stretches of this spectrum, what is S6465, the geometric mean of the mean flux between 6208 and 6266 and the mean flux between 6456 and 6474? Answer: 17.6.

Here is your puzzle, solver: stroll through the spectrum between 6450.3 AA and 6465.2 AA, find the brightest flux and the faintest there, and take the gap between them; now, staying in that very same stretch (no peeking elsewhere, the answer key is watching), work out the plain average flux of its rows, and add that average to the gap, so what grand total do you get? 21.1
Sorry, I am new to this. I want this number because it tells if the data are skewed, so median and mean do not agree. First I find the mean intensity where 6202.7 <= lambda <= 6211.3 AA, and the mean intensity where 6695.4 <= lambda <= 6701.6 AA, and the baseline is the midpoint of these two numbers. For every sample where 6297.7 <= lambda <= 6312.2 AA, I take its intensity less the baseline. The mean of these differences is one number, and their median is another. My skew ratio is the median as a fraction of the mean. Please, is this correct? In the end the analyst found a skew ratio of 1.3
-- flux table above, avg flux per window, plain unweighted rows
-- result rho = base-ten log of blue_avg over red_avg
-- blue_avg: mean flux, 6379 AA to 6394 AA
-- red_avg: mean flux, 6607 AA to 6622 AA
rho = -0.069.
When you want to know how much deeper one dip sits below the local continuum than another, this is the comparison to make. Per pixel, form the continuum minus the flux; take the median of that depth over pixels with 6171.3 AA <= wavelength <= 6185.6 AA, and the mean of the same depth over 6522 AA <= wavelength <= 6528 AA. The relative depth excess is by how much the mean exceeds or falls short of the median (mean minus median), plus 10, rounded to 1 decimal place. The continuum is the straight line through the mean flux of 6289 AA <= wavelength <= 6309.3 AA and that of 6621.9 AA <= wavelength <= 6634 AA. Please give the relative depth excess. 10.8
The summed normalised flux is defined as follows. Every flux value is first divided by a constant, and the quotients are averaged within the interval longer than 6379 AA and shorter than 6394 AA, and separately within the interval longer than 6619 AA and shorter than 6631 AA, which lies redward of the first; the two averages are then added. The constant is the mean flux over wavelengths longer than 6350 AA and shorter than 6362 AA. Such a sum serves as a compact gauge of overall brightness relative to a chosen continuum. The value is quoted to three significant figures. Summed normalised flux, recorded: 2.39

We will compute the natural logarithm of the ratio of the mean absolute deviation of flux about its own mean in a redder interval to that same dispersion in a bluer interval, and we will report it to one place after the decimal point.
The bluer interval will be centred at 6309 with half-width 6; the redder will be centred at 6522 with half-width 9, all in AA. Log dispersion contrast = 1.1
